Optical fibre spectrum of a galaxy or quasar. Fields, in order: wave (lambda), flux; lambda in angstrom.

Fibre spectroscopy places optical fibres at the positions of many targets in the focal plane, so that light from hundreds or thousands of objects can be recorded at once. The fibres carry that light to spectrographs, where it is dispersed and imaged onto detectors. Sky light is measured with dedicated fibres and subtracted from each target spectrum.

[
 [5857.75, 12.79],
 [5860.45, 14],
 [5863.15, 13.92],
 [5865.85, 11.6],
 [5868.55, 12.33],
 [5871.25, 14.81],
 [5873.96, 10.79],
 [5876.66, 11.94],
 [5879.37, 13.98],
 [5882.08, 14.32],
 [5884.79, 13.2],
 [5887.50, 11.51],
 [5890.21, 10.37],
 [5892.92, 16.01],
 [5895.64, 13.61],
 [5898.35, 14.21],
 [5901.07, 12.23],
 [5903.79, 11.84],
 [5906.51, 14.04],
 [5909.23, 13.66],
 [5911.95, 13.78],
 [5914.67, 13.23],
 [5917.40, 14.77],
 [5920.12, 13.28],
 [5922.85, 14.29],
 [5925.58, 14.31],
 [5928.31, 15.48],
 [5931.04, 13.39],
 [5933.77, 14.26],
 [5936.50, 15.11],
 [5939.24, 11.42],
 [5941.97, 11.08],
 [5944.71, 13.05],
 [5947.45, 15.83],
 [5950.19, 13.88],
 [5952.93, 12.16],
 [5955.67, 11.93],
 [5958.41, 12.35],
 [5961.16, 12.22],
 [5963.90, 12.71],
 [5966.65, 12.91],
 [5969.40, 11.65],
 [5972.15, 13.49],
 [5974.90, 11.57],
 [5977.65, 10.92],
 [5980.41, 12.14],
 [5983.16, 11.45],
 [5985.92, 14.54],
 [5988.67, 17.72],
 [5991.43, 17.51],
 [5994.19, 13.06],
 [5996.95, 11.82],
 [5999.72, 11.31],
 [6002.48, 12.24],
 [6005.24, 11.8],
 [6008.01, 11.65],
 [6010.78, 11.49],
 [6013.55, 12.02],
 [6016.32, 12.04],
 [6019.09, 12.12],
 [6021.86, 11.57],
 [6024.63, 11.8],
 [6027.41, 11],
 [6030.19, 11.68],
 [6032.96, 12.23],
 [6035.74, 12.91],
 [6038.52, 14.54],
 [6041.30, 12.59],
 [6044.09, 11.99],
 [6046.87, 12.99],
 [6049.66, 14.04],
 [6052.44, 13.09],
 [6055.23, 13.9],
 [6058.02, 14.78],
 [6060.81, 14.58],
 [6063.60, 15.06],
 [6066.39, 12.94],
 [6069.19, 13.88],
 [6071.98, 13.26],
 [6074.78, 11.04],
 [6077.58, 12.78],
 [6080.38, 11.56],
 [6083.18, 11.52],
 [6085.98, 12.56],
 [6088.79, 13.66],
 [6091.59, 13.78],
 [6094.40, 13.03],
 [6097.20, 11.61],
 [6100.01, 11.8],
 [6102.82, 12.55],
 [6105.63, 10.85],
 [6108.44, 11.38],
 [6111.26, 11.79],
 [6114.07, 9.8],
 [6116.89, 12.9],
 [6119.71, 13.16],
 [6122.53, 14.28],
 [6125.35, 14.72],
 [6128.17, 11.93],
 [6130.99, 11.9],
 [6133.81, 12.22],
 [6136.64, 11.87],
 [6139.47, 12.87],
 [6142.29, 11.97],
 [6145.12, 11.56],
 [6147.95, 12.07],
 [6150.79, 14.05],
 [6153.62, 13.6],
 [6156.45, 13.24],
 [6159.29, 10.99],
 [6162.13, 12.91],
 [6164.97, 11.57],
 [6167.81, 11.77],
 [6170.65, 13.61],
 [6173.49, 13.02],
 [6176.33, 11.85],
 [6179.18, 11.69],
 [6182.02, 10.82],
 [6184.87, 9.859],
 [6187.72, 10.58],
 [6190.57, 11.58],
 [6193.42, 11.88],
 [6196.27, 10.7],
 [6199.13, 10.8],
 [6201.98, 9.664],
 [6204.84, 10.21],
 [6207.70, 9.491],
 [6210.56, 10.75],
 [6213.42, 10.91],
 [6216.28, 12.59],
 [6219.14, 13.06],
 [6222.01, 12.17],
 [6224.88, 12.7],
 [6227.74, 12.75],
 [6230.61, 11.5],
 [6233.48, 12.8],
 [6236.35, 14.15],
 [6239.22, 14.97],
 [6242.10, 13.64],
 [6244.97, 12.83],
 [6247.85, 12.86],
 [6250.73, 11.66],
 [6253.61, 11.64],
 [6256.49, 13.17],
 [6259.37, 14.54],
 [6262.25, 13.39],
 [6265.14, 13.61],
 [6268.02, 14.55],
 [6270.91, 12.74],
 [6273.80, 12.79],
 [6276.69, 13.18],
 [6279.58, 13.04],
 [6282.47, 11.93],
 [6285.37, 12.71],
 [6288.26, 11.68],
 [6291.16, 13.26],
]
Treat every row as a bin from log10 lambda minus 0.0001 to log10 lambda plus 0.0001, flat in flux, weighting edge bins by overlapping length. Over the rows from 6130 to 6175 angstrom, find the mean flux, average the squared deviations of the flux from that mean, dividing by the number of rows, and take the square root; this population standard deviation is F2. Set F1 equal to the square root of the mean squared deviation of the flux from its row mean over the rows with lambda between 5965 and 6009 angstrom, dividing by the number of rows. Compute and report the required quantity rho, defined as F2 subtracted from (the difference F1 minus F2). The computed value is 0.29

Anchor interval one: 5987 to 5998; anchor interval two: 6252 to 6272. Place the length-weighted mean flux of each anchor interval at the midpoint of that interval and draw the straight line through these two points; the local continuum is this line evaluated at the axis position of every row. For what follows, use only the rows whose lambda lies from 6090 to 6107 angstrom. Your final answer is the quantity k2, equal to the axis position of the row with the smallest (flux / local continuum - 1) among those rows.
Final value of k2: 6105.63 angstrom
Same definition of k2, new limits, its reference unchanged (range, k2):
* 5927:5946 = 5941.97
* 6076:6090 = 6083.18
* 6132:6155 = 6145.12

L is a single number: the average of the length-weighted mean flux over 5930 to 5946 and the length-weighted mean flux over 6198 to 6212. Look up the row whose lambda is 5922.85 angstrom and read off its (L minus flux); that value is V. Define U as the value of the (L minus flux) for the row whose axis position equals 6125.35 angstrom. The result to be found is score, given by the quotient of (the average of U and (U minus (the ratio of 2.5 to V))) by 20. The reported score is -0.132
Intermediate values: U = -3.1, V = -2.7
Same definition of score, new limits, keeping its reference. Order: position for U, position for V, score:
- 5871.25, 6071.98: -0.122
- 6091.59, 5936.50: -0.091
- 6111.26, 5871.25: 0.010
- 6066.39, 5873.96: -0.143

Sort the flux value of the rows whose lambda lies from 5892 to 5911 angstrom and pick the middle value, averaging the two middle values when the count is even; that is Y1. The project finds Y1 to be 13.7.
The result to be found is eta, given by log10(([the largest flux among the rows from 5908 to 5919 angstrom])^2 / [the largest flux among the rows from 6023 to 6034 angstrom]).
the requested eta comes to 1.25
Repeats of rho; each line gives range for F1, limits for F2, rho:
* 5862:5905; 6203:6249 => -1.28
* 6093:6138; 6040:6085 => -1.16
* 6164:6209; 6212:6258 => -0.87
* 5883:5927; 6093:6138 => -1.02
